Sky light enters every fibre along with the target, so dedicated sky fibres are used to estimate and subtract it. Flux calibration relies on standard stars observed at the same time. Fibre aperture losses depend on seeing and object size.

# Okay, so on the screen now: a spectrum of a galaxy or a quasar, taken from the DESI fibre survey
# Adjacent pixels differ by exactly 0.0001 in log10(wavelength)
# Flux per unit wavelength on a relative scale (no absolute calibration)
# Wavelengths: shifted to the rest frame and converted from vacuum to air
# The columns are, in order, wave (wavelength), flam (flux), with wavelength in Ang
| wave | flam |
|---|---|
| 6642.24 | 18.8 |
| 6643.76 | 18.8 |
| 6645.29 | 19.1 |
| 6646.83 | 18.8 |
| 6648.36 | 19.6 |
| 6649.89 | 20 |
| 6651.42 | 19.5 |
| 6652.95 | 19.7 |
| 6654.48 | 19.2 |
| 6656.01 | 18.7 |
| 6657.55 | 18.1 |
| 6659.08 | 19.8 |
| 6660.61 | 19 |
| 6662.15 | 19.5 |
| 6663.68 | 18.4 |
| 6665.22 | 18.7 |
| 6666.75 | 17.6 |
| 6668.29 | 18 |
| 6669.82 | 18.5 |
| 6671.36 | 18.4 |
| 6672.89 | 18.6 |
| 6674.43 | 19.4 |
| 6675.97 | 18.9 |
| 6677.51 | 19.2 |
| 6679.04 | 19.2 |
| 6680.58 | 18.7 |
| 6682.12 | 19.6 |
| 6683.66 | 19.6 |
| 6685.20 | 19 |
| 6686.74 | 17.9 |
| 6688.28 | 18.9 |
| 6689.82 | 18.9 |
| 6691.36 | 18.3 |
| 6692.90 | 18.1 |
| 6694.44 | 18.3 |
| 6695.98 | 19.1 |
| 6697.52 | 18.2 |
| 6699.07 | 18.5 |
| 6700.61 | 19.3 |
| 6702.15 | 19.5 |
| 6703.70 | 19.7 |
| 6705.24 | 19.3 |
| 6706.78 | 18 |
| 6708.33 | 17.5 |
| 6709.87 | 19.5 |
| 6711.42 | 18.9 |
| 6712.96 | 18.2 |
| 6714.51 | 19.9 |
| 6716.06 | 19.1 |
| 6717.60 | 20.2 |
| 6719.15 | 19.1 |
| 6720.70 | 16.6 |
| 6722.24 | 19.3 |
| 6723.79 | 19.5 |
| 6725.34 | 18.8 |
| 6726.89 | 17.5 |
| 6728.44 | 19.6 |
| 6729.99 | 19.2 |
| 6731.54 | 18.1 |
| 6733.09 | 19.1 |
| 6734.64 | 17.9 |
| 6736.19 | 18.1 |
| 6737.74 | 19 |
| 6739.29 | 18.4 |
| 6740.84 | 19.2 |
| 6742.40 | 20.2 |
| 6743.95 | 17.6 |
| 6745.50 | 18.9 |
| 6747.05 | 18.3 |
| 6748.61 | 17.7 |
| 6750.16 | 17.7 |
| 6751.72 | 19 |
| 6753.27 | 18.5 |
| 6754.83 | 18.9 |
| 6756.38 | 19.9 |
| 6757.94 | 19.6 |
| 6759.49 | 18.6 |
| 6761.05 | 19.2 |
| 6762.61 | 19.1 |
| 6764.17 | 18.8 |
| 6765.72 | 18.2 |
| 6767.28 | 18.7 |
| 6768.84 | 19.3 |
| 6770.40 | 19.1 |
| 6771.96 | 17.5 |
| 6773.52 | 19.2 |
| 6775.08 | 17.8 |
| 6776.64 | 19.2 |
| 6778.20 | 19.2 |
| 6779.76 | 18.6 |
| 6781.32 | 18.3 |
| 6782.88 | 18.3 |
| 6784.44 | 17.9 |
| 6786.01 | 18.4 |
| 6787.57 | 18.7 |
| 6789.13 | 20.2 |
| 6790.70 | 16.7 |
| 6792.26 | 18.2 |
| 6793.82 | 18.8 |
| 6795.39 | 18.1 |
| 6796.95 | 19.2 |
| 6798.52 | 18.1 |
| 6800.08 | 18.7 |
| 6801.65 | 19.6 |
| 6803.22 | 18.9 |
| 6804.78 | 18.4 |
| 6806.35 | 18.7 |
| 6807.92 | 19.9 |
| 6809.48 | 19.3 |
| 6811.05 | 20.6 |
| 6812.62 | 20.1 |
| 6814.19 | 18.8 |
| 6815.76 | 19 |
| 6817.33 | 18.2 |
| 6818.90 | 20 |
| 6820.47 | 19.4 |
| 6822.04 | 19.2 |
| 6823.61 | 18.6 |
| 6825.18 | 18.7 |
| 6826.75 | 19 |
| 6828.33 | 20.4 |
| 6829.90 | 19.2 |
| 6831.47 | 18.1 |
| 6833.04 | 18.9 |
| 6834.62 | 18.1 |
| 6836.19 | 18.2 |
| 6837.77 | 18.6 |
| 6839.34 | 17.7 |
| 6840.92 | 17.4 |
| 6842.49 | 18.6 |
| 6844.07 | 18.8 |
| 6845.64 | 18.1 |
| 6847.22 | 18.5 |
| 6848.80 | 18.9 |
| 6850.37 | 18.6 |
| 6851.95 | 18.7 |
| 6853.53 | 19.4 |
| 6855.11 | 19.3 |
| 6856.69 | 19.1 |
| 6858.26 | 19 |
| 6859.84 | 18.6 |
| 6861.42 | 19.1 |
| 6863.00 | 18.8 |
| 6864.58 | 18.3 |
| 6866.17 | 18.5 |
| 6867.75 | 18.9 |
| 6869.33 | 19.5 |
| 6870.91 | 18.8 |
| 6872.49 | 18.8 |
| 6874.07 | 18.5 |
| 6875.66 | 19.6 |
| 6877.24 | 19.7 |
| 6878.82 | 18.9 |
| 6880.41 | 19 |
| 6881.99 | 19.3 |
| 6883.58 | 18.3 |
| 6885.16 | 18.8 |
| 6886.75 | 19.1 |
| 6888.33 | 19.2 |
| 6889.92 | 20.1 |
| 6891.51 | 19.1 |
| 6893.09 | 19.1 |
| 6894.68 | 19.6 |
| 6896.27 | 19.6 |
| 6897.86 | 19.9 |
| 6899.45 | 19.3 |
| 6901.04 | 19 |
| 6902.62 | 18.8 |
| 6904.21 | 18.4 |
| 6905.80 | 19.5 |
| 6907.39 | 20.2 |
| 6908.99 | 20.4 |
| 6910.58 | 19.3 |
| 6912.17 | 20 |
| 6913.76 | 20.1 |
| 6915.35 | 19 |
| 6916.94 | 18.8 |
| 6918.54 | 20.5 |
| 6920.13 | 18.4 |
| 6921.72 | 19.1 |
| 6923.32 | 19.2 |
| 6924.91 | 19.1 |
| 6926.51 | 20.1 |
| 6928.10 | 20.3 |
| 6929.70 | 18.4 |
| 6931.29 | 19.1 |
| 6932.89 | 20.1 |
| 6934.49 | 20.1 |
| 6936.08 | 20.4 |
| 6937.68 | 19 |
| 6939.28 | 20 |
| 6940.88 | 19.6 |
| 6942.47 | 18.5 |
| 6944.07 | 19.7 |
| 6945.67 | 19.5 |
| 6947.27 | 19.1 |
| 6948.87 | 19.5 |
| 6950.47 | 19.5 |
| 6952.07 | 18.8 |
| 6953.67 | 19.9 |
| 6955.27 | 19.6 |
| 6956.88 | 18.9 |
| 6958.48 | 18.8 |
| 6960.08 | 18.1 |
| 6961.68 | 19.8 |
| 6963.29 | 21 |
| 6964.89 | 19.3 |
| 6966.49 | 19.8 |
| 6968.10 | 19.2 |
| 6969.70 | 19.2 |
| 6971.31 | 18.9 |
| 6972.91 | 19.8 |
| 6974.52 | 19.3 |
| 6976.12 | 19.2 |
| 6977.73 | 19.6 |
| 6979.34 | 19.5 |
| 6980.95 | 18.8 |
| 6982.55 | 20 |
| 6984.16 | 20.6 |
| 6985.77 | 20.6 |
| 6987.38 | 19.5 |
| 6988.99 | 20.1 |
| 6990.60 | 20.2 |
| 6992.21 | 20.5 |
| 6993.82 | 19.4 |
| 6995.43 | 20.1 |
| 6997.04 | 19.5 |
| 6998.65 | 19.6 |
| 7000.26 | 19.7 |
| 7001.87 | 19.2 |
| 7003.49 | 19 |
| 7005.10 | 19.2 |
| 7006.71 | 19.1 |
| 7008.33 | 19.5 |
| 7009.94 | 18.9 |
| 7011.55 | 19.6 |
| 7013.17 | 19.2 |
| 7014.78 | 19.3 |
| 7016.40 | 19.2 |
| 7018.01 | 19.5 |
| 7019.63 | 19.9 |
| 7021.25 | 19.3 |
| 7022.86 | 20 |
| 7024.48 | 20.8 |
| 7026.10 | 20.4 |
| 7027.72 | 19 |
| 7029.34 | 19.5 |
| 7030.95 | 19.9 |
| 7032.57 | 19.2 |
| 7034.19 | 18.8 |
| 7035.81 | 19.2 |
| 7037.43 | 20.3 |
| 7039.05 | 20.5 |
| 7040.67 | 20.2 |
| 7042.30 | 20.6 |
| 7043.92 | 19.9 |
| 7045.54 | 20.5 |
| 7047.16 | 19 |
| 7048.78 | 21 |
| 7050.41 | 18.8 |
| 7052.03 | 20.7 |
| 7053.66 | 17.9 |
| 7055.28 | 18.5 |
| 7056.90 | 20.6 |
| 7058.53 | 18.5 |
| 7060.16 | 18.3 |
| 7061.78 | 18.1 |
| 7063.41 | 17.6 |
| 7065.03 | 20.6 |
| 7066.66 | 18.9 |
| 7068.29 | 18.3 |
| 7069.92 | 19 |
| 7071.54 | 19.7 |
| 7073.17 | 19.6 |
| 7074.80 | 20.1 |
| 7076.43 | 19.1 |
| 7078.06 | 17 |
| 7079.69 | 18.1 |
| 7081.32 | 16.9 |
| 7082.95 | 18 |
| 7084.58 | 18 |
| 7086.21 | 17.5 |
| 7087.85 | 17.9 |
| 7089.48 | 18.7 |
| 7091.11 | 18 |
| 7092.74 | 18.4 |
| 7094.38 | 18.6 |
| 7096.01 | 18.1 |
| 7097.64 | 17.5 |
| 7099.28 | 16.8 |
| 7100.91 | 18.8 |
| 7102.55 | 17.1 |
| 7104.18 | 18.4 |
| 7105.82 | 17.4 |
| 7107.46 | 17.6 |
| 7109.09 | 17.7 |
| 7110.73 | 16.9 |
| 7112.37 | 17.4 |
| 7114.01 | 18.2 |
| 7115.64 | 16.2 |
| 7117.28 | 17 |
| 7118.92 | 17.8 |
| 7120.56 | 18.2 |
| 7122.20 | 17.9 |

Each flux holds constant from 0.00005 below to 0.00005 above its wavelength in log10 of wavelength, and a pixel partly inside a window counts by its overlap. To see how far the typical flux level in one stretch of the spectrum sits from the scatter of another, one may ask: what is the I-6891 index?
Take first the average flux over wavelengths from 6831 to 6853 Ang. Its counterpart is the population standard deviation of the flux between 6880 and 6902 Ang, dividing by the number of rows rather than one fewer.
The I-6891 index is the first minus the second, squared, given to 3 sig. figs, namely 322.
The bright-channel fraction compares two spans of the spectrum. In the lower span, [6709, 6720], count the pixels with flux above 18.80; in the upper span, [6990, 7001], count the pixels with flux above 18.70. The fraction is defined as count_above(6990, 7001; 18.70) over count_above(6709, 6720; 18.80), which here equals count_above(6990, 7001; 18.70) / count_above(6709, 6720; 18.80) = 1.17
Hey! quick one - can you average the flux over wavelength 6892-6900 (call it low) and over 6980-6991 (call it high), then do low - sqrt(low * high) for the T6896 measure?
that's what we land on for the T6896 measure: -0.2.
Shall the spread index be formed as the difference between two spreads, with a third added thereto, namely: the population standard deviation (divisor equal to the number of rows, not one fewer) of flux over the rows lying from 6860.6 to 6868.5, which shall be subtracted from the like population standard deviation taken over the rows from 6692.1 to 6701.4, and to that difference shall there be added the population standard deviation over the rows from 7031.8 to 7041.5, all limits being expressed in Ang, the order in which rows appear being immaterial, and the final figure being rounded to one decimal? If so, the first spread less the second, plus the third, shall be 0.8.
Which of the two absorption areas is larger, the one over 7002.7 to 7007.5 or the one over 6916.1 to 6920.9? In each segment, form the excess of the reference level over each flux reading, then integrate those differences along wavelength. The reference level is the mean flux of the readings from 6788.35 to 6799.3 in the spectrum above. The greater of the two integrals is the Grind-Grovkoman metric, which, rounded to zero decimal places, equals -3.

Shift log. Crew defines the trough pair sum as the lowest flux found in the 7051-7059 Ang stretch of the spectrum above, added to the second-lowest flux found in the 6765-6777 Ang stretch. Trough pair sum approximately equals 35.7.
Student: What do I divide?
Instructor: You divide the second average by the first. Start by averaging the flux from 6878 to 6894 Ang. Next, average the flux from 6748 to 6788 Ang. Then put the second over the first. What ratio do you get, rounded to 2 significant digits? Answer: 0.98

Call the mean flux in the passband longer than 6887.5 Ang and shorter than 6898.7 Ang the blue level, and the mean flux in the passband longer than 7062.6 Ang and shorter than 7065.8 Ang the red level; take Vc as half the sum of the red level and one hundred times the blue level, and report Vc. 985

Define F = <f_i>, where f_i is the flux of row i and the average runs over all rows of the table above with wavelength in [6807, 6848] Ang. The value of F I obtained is 18.9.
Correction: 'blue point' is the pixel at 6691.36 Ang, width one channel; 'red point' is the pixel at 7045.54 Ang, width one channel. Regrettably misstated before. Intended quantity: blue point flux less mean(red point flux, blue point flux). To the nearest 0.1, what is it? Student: -1.1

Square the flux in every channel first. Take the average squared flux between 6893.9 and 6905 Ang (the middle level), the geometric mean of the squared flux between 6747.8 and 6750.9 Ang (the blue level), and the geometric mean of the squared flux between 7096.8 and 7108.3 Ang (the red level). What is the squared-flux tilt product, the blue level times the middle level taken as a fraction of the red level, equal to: 372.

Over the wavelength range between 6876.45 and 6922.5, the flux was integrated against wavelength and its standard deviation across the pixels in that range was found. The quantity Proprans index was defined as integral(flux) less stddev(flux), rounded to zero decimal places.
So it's 890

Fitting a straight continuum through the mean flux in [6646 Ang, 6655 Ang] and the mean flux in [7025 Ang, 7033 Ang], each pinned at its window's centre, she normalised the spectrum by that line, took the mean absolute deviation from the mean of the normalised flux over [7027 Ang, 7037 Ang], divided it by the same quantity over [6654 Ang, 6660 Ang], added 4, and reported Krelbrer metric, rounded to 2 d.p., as 4.52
